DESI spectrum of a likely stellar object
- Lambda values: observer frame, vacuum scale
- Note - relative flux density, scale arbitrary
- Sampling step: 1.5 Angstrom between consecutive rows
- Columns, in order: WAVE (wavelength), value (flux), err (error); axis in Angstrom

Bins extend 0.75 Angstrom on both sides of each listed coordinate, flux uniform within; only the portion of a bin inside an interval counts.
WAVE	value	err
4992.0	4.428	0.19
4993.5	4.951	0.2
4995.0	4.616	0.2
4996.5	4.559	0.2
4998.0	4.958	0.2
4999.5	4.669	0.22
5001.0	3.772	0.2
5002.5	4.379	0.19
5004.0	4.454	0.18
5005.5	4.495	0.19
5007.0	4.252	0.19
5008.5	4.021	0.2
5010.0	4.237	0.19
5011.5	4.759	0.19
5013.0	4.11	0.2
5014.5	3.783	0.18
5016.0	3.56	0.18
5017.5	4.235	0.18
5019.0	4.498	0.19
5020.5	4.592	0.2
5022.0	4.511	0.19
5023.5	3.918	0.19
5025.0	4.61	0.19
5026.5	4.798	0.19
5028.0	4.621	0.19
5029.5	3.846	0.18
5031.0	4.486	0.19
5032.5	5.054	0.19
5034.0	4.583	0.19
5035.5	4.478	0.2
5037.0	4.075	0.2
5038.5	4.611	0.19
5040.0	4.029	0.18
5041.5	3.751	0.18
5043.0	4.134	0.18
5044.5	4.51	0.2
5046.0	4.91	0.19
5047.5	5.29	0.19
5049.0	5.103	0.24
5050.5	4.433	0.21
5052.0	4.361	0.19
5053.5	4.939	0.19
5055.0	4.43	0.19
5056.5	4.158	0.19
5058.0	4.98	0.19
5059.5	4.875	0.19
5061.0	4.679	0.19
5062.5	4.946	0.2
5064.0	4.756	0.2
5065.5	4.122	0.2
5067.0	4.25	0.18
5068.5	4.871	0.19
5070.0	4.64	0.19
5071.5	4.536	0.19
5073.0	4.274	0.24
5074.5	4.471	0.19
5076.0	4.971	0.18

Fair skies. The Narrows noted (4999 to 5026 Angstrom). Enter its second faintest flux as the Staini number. 3.772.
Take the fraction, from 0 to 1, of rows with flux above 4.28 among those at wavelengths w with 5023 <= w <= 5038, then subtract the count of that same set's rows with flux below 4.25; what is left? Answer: -2.3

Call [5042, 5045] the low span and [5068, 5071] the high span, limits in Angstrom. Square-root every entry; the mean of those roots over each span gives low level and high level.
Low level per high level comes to 0.95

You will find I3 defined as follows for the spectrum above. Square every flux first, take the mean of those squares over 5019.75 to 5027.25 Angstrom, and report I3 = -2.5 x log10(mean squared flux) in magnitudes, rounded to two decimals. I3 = -3.26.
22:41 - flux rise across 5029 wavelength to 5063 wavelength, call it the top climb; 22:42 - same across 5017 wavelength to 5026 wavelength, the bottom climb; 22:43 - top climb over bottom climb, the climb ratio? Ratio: 2.9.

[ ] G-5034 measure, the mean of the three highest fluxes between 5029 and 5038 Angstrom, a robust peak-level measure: 4.71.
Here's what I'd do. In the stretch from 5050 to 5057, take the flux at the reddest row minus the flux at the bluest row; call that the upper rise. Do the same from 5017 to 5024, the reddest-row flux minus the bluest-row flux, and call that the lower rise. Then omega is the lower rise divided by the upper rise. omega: 1.2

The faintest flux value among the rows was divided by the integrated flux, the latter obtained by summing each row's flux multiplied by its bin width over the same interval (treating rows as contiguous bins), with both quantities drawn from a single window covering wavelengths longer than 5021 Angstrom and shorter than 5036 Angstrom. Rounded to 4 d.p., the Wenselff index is 0.0571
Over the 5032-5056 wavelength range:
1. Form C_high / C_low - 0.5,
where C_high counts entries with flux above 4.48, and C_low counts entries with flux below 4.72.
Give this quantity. 0.23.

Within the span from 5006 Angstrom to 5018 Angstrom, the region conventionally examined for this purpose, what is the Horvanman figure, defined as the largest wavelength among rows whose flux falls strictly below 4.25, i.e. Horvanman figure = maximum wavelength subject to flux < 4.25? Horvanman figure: 5017.5 Angstrom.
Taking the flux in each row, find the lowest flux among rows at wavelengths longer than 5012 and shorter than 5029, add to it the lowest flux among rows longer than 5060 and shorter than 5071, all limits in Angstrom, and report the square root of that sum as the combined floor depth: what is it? 2.77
